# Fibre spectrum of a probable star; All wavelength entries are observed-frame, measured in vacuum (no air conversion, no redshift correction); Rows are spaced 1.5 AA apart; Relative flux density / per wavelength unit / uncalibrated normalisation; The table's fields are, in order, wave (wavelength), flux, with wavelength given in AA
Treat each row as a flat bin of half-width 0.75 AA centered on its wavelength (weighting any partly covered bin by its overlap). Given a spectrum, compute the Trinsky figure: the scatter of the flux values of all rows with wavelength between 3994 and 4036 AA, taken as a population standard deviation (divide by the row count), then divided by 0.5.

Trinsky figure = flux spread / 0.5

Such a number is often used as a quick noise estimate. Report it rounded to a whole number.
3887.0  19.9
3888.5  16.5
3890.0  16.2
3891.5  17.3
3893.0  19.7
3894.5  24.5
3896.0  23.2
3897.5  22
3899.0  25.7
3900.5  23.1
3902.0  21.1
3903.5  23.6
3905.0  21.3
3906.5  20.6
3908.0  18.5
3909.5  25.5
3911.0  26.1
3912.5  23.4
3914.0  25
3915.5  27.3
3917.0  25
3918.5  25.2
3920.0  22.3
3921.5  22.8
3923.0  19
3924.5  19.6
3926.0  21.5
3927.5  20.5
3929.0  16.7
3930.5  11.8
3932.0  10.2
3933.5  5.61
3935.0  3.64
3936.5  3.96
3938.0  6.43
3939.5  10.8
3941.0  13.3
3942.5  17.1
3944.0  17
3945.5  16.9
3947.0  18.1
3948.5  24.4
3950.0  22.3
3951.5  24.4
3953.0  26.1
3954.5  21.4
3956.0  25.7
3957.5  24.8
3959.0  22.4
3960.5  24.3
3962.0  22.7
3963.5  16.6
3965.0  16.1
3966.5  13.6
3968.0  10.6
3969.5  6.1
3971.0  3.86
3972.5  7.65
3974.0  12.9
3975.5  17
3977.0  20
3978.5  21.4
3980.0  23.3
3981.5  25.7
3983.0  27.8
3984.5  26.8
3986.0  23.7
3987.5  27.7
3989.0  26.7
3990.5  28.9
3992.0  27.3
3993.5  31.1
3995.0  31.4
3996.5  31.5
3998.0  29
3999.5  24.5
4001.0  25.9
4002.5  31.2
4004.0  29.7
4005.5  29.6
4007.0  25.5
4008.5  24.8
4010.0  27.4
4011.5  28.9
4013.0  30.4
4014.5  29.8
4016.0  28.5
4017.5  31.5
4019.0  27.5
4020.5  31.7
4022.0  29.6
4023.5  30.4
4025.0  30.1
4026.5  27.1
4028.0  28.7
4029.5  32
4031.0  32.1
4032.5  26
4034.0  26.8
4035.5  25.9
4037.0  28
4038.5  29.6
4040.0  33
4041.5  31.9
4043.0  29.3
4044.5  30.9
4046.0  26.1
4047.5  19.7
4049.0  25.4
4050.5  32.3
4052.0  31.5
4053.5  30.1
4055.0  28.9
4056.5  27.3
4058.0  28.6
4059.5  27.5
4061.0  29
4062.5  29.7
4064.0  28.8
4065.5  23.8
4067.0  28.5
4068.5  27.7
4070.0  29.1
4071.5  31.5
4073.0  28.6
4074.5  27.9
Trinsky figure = 5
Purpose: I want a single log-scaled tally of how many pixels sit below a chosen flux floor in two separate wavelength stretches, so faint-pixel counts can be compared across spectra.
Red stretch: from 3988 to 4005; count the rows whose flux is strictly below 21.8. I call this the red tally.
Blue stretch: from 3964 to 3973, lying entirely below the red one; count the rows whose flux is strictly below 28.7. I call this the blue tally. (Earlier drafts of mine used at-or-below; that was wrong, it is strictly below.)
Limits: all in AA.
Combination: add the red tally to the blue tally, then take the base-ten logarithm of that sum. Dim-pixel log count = 0.78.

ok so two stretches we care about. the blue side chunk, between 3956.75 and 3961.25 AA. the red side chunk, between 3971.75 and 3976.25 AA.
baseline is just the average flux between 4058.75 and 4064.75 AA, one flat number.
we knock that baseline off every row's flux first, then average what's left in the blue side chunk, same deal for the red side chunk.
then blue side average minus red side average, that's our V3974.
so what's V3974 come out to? 11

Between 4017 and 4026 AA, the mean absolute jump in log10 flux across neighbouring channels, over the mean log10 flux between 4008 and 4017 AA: 0.0229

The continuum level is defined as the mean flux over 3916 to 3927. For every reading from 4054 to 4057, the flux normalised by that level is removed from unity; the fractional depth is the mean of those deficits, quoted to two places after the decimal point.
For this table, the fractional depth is -0.27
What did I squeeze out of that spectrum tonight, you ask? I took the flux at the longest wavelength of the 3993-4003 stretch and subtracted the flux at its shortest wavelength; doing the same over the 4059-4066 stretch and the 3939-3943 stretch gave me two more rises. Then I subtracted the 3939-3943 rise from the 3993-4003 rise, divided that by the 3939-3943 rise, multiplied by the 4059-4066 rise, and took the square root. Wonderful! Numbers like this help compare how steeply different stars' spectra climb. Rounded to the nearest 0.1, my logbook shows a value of 1.9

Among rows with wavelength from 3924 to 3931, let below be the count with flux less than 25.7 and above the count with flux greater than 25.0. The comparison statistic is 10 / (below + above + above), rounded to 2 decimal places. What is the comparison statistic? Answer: 2.00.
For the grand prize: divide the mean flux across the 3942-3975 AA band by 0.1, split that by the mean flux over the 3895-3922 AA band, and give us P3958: 7.7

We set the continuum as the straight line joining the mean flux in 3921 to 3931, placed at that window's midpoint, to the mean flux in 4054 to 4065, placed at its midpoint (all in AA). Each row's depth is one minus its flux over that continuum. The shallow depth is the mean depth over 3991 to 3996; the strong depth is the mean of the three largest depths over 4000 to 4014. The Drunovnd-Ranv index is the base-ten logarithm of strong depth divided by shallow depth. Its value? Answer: -0.91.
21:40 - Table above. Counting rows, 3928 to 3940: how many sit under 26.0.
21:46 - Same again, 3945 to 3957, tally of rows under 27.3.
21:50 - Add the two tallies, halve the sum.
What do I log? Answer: 8.0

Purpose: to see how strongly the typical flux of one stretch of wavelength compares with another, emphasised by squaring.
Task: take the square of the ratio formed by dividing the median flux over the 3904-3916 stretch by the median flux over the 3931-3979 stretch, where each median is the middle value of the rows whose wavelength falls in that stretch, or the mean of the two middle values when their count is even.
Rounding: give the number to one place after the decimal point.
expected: 2.0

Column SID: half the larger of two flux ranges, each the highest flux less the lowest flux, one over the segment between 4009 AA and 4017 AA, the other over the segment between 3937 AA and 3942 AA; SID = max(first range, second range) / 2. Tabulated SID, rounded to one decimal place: 3.4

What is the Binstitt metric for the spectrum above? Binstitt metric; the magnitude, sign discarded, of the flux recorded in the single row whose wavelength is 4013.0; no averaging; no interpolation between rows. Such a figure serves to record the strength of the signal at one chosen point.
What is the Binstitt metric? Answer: 30.4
